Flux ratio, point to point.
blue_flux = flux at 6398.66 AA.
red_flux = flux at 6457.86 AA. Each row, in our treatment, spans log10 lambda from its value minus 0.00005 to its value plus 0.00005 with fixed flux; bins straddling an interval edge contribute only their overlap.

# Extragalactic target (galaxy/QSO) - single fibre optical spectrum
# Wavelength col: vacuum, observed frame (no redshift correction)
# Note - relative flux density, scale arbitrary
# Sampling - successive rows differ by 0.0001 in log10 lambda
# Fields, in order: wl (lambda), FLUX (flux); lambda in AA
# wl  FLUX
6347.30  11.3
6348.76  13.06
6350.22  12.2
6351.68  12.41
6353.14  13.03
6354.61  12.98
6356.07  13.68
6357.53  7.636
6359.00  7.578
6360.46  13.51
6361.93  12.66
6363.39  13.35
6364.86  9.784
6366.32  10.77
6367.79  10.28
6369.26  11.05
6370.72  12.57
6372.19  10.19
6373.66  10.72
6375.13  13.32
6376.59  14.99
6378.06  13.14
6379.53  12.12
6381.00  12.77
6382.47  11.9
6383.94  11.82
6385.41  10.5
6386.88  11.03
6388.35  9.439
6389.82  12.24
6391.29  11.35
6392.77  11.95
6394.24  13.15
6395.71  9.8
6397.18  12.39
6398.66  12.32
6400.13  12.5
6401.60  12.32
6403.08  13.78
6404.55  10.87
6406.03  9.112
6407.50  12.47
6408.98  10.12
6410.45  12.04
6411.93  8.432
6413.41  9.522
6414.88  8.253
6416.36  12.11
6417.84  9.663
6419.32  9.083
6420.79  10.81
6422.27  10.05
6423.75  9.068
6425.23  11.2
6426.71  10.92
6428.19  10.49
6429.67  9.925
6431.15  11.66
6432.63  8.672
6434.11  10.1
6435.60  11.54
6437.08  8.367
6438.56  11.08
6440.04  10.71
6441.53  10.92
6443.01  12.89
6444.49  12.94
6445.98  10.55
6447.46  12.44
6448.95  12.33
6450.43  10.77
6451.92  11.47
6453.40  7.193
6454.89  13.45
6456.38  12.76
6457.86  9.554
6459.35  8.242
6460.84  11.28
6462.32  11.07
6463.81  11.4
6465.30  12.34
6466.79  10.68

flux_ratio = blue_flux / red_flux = 1.3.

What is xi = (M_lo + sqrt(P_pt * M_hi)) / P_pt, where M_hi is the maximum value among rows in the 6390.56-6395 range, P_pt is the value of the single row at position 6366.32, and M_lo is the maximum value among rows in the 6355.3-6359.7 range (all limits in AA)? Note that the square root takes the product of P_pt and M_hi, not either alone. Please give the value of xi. 2.4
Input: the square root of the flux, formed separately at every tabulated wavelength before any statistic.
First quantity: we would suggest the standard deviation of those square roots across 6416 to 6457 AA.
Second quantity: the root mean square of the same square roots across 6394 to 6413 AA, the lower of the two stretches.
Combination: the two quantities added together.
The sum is 3.62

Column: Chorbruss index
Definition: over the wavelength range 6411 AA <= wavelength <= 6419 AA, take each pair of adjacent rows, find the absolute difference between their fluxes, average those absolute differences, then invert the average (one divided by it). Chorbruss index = 0.46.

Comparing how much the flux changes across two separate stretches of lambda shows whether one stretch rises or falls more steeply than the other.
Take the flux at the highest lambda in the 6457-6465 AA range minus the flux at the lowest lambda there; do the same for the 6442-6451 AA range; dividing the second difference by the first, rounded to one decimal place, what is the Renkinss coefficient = -1.1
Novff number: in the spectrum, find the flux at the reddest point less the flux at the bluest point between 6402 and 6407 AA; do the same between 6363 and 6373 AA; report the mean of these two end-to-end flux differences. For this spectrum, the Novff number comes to -3.9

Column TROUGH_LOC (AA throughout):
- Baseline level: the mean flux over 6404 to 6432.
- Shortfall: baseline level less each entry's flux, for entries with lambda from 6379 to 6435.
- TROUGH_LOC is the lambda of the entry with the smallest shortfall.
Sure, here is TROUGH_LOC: 6403.08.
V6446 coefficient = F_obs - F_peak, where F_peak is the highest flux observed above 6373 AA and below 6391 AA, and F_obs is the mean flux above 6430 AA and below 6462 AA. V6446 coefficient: -4.1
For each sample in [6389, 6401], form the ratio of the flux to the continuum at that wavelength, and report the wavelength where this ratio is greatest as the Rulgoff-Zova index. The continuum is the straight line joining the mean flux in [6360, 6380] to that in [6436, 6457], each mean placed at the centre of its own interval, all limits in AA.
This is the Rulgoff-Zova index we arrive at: 6394.24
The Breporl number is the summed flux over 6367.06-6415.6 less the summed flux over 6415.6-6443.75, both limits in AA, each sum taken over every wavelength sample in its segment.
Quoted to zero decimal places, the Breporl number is 179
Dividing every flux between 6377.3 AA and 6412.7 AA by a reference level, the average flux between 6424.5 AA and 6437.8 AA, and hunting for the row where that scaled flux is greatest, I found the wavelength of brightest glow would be 6403.08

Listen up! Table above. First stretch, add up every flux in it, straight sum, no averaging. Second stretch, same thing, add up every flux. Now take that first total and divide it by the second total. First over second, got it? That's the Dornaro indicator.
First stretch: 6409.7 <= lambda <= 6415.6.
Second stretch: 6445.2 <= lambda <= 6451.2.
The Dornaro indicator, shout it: 0.83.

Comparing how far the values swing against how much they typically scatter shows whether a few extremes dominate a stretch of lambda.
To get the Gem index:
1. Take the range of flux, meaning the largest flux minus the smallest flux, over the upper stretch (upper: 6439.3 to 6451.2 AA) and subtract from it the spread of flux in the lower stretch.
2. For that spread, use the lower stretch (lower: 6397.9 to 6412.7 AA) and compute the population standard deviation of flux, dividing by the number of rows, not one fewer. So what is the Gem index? 0.8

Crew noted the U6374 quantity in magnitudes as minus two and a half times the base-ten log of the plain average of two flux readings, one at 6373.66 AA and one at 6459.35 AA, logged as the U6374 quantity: -2.44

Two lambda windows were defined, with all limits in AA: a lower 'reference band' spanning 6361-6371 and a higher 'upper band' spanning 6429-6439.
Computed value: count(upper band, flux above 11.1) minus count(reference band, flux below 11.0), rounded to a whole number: -1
